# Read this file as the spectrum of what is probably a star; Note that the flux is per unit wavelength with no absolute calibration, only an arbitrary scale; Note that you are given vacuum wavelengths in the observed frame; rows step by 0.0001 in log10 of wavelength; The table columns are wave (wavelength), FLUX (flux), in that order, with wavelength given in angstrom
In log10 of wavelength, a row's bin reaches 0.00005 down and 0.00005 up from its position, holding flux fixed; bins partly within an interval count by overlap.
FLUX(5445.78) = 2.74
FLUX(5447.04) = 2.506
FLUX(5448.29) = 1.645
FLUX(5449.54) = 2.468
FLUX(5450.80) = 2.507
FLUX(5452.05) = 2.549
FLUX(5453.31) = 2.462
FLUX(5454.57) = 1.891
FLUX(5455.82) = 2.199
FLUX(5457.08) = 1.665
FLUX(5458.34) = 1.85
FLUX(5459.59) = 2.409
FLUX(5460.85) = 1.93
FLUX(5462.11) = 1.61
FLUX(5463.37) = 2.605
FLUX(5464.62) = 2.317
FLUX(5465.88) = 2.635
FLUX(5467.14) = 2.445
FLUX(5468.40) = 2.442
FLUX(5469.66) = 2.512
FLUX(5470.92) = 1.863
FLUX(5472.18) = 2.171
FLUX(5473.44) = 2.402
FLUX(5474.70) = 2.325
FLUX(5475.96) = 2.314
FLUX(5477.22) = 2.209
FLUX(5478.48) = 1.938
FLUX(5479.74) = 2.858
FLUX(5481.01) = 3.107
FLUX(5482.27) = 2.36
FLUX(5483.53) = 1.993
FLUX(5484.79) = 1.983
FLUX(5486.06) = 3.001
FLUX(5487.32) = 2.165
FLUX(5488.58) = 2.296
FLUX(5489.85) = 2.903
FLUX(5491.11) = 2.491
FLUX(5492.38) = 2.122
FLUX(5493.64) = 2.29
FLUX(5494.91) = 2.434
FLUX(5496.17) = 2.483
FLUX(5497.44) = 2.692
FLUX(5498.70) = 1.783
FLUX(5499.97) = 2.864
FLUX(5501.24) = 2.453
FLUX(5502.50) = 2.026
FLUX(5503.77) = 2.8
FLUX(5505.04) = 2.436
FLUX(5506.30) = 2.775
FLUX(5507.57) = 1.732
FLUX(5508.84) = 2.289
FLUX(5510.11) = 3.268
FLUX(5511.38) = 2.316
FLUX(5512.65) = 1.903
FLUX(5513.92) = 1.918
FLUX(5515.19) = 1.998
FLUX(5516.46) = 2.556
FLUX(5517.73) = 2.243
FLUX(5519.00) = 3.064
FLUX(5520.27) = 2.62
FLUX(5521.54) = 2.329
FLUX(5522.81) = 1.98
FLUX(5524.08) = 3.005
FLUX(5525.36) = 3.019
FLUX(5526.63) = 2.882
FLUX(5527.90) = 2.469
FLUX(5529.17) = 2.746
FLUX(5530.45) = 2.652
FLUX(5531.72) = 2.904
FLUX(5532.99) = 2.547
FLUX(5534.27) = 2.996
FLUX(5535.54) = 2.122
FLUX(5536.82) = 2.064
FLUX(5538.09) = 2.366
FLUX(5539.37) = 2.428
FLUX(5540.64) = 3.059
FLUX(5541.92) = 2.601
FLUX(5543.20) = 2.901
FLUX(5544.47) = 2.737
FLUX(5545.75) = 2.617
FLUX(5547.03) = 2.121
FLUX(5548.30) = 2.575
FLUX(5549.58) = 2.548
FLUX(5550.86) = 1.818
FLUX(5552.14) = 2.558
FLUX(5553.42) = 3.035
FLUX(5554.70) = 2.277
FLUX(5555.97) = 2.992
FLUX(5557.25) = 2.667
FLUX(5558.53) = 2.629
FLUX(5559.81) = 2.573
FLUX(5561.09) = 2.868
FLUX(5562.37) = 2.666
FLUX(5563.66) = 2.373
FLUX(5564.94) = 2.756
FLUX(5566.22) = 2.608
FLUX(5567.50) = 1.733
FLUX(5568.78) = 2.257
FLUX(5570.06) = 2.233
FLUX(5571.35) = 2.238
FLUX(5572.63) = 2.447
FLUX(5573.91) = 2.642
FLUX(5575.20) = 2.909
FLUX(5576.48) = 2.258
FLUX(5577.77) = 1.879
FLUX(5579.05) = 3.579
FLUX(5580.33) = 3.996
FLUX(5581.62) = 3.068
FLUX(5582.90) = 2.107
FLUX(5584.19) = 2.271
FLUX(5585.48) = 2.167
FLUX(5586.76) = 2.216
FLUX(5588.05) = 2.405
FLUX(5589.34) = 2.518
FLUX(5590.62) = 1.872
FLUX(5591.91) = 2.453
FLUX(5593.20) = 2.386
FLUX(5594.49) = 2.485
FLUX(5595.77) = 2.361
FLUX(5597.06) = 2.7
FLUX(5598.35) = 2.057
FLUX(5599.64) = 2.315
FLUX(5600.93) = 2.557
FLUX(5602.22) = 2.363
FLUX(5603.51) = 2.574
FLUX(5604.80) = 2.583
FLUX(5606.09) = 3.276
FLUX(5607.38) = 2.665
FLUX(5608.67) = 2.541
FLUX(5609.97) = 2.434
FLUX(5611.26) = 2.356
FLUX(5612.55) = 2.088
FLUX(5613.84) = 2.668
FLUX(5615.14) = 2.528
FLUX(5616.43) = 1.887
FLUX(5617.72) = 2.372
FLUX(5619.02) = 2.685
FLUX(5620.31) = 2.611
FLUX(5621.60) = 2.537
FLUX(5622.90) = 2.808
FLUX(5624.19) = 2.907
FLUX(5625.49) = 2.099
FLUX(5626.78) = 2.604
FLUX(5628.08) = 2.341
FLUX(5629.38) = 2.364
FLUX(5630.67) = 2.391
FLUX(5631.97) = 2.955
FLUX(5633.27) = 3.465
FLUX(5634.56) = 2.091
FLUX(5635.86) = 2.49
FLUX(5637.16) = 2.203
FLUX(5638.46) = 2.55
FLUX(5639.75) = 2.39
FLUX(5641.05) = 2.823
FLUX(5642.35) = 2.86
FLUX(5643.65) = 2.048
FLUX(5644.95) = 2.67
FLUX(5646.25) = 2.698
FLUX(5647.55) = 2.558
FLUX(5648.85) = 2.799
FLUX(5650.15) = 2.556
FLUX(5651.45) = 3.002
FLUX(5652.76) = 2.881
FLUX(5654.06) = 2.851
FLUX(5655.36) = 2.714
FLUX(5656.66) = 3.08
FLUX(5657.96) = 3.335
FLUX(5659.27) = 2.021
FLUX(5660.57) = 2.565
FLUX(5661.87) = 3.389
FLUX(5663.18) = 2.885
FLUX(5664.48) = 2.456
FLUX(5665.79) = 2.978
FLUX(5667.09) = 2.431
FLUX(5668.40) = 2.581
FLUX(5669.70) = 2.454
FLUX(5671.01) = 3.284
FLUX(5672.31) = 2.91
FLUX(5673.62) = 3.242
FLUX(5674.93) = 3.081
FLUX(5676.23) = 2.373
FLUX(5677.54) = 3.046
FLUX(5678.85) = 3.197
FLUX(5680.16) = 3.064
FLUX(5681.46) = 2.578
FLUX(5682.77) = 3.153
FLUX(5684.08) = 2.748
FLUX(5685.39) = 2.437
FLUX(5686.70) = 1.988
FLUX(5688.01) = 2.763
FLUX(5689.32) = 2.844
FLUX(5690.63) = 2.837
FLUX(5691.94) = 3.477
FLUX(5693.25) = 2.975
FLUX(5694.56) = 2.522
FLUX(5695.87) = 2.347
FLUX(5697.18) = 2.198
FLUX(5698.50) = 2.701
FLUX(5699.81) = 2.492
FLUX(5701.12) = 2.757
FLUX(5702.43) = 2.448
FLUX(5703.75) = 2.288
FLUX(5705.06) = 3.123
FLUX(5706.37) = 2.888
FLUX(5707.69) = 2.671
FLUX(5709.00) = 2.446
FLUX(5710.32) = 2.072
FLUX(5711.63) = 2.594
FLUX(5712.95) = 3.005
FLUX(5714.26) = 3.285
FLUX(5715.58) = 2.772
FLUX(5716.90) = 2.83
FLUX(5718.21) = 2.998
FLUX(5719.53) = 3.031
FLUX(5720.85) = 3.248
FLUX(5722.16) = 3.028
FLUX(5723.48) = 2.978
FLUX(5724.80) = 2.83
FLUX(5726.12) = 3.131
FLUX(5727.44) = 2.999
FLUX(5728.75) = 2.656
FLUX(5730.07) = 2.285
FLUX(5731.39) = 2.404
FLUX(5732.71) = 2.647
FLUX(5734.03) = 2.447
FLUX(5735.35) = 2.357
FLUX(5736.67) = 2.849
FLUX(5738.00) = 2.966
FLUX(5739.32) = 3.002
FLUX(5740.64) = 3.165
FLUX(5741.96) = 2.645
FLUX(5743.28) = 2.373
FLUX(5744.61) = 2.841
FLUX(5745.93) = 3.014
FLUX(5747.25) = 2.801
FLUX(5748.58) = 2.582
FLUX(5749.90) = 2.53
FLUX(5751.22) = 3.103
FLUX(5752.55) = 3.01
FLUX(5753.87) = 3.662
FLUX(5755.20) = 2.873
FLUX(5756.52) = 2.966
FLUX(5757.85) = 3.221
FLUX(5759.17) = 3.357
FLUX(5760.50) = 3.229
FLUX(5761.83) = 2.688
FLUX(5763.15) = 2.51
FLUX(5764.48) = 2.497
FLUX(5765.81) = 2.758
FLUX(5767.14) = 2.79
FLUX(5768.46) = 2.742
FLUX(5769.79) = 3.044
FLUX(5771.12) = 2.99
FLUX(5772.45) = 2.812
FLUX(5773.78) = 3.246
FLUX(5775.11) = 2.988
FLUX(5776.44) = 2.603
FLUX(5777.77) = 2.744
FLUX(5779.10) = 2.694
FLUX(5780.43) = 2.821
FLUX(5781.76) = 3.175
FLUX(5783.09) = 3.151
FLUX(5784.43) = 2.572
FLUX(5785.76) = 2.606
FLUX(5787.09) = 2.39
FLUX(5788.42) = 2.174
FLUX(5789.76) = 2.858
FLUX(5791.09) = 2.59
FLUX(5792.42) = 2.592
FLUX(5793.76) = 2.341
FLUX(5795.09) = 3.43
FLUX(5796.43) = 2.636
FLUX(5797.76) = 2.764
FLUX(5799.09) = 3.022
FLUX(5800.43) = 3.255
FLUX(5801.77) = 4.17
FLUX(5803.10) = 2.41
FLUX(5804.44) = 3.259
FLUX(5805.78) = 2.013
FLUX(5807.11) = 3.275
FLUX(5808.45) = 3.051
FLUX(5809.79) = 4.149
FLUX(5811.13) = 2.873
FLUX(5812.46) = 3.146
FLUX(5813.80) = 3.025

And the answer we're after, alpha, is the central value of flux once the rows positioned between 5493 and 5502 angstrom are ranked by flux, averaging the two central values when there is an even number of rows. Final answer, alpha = 2.5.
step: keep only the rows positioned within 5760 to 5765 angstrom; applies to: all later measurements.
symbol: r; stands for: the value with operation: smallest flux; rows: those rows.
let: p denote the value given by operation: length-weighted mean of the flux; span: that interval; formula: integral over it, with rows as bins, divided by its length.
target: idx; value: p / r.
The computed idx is 1.09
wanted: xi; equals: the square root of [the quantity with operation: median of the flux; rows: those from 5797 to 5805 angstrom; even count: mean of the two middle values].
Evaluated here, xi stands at 1.77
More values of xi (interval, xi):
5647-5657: 1.68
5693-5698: 1.56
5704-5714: 1.63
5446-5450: 1.57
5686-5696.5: 1.67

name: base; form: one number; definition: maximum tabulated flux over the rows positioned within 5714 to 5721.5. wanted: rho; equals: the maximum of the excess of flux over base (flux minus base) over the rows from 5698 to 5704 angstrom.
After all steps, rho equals -0.5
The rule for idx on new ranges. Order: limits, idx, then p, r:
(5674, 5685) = 1.22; 2.90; 2.373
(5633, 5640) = 1.19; 2.49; 2.091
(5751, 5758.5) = 1.09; 3.14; 2.873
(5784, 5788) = 1.05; 2.50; 2.39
